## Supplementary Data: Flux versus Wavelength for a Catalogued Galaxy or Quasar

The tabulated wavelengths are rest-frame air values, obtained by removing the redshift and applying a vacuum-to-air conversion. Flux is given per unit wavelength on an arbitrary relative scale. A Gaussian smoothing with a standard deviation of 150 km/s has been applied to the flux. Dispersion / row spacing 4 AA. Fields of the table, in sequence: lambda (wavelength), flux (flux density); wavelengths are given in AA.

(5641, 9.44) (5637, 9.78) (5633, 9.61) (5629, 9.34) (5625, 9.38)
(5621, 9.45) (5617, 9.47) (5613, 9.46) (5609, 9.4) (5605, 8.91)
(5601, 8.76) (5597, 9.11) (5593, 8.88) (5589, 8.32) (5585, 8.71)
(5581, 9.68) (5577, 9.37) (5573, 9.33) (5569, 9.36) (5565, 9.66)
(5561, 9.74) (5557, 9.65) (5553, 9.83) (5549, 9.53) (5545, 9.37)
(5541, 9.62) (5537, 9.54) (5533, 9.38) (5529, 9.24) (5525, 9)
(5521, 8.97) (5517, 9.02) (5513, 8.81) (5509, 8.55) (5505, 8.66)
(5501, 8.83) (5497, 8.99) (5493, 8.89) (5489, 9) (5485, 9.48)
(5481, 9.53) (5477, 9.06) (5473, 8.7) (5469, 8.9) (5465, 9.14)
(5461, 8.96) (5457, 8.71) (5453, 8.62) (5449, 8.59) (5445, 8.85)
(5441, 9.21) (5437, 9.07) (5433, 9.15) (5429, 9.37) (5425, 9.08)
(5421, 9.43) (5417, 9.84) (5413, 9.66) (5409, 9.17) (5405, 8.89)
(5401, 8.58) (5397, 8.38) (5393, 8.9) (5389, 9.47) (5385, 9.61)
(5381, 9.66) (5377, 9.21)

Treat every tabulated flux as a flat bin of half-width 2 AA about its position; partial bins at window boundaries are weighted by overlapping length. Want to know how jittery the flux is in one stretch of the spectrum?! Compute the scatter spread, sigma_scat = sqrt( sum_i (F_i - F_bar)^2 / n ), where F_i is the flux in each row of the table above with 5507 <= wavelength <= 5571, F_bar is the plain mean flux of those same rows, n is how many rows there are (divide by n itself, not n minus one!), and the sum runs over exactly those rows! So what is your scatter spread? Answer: 0.36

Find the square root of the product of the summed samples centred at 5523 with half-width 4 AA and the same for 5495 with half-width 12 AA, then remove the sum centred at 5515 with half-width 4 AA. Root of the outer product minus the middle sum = 13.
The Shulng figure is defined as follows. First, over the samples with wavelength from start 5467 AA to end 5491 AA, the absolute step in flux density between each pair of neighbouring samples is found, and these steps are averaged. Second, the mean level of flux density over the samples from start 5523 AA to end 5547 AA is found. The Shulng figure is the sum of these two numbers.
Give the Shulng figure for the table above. 9.67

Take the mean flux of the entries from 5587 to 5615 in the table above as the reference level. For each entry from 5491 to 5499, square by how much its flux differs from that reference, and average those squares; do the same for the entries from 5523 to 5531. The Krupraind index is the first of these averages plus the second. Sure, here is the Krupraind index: 0.04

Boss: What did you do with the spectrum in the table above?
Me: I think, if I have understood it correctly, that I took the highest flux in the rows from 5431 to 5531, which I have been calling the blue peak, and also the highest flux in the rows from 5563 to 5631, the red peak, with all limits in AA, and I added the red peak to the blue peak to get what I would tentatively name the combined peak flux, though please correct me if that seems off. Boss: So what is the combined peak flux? 19.2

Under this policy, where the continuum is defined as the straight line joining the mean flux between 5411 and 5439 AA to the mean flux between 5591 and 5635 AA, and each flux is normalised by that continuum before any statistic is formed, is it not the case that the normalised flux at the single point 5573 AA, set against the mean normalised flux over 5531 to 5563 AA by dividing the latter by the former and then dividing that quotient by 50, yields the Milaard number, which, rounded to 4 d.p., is 0.0205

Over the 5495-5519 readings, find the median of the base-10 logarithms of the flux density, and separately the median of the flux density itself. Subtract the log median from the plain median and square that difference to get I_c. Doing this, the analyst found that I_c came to 62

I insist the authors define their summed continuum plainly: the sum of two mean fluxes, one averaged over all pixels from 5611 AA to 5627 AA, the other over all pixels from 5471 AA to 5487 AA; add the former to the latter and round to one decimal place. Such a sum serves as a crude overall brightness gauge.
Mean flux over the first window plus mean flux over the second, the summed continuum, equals 18.6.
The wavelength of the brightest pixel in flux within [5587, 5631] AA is 5617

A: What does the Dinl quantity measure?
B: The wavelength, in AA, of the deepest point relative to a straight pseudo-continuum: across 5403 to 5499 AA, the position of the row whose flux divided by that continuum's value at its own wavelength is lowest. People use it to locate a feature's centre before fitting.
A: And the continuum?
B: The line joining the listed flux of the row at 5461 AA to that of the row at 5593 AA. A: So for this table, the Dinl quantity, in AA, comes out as 5449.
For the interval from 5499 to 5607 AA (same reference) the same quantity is 5589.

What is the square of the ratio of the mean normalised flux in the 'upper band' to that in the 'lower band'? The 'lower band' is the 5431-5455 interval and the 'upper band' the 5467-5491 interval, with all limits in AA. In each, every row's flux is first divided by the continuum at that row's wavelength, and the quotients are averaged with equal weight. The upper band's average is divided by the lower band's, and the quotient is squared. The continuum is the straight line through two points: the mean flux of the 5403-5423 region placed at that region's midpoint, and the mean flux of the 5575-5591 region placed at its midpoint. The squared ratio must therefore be 1.06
